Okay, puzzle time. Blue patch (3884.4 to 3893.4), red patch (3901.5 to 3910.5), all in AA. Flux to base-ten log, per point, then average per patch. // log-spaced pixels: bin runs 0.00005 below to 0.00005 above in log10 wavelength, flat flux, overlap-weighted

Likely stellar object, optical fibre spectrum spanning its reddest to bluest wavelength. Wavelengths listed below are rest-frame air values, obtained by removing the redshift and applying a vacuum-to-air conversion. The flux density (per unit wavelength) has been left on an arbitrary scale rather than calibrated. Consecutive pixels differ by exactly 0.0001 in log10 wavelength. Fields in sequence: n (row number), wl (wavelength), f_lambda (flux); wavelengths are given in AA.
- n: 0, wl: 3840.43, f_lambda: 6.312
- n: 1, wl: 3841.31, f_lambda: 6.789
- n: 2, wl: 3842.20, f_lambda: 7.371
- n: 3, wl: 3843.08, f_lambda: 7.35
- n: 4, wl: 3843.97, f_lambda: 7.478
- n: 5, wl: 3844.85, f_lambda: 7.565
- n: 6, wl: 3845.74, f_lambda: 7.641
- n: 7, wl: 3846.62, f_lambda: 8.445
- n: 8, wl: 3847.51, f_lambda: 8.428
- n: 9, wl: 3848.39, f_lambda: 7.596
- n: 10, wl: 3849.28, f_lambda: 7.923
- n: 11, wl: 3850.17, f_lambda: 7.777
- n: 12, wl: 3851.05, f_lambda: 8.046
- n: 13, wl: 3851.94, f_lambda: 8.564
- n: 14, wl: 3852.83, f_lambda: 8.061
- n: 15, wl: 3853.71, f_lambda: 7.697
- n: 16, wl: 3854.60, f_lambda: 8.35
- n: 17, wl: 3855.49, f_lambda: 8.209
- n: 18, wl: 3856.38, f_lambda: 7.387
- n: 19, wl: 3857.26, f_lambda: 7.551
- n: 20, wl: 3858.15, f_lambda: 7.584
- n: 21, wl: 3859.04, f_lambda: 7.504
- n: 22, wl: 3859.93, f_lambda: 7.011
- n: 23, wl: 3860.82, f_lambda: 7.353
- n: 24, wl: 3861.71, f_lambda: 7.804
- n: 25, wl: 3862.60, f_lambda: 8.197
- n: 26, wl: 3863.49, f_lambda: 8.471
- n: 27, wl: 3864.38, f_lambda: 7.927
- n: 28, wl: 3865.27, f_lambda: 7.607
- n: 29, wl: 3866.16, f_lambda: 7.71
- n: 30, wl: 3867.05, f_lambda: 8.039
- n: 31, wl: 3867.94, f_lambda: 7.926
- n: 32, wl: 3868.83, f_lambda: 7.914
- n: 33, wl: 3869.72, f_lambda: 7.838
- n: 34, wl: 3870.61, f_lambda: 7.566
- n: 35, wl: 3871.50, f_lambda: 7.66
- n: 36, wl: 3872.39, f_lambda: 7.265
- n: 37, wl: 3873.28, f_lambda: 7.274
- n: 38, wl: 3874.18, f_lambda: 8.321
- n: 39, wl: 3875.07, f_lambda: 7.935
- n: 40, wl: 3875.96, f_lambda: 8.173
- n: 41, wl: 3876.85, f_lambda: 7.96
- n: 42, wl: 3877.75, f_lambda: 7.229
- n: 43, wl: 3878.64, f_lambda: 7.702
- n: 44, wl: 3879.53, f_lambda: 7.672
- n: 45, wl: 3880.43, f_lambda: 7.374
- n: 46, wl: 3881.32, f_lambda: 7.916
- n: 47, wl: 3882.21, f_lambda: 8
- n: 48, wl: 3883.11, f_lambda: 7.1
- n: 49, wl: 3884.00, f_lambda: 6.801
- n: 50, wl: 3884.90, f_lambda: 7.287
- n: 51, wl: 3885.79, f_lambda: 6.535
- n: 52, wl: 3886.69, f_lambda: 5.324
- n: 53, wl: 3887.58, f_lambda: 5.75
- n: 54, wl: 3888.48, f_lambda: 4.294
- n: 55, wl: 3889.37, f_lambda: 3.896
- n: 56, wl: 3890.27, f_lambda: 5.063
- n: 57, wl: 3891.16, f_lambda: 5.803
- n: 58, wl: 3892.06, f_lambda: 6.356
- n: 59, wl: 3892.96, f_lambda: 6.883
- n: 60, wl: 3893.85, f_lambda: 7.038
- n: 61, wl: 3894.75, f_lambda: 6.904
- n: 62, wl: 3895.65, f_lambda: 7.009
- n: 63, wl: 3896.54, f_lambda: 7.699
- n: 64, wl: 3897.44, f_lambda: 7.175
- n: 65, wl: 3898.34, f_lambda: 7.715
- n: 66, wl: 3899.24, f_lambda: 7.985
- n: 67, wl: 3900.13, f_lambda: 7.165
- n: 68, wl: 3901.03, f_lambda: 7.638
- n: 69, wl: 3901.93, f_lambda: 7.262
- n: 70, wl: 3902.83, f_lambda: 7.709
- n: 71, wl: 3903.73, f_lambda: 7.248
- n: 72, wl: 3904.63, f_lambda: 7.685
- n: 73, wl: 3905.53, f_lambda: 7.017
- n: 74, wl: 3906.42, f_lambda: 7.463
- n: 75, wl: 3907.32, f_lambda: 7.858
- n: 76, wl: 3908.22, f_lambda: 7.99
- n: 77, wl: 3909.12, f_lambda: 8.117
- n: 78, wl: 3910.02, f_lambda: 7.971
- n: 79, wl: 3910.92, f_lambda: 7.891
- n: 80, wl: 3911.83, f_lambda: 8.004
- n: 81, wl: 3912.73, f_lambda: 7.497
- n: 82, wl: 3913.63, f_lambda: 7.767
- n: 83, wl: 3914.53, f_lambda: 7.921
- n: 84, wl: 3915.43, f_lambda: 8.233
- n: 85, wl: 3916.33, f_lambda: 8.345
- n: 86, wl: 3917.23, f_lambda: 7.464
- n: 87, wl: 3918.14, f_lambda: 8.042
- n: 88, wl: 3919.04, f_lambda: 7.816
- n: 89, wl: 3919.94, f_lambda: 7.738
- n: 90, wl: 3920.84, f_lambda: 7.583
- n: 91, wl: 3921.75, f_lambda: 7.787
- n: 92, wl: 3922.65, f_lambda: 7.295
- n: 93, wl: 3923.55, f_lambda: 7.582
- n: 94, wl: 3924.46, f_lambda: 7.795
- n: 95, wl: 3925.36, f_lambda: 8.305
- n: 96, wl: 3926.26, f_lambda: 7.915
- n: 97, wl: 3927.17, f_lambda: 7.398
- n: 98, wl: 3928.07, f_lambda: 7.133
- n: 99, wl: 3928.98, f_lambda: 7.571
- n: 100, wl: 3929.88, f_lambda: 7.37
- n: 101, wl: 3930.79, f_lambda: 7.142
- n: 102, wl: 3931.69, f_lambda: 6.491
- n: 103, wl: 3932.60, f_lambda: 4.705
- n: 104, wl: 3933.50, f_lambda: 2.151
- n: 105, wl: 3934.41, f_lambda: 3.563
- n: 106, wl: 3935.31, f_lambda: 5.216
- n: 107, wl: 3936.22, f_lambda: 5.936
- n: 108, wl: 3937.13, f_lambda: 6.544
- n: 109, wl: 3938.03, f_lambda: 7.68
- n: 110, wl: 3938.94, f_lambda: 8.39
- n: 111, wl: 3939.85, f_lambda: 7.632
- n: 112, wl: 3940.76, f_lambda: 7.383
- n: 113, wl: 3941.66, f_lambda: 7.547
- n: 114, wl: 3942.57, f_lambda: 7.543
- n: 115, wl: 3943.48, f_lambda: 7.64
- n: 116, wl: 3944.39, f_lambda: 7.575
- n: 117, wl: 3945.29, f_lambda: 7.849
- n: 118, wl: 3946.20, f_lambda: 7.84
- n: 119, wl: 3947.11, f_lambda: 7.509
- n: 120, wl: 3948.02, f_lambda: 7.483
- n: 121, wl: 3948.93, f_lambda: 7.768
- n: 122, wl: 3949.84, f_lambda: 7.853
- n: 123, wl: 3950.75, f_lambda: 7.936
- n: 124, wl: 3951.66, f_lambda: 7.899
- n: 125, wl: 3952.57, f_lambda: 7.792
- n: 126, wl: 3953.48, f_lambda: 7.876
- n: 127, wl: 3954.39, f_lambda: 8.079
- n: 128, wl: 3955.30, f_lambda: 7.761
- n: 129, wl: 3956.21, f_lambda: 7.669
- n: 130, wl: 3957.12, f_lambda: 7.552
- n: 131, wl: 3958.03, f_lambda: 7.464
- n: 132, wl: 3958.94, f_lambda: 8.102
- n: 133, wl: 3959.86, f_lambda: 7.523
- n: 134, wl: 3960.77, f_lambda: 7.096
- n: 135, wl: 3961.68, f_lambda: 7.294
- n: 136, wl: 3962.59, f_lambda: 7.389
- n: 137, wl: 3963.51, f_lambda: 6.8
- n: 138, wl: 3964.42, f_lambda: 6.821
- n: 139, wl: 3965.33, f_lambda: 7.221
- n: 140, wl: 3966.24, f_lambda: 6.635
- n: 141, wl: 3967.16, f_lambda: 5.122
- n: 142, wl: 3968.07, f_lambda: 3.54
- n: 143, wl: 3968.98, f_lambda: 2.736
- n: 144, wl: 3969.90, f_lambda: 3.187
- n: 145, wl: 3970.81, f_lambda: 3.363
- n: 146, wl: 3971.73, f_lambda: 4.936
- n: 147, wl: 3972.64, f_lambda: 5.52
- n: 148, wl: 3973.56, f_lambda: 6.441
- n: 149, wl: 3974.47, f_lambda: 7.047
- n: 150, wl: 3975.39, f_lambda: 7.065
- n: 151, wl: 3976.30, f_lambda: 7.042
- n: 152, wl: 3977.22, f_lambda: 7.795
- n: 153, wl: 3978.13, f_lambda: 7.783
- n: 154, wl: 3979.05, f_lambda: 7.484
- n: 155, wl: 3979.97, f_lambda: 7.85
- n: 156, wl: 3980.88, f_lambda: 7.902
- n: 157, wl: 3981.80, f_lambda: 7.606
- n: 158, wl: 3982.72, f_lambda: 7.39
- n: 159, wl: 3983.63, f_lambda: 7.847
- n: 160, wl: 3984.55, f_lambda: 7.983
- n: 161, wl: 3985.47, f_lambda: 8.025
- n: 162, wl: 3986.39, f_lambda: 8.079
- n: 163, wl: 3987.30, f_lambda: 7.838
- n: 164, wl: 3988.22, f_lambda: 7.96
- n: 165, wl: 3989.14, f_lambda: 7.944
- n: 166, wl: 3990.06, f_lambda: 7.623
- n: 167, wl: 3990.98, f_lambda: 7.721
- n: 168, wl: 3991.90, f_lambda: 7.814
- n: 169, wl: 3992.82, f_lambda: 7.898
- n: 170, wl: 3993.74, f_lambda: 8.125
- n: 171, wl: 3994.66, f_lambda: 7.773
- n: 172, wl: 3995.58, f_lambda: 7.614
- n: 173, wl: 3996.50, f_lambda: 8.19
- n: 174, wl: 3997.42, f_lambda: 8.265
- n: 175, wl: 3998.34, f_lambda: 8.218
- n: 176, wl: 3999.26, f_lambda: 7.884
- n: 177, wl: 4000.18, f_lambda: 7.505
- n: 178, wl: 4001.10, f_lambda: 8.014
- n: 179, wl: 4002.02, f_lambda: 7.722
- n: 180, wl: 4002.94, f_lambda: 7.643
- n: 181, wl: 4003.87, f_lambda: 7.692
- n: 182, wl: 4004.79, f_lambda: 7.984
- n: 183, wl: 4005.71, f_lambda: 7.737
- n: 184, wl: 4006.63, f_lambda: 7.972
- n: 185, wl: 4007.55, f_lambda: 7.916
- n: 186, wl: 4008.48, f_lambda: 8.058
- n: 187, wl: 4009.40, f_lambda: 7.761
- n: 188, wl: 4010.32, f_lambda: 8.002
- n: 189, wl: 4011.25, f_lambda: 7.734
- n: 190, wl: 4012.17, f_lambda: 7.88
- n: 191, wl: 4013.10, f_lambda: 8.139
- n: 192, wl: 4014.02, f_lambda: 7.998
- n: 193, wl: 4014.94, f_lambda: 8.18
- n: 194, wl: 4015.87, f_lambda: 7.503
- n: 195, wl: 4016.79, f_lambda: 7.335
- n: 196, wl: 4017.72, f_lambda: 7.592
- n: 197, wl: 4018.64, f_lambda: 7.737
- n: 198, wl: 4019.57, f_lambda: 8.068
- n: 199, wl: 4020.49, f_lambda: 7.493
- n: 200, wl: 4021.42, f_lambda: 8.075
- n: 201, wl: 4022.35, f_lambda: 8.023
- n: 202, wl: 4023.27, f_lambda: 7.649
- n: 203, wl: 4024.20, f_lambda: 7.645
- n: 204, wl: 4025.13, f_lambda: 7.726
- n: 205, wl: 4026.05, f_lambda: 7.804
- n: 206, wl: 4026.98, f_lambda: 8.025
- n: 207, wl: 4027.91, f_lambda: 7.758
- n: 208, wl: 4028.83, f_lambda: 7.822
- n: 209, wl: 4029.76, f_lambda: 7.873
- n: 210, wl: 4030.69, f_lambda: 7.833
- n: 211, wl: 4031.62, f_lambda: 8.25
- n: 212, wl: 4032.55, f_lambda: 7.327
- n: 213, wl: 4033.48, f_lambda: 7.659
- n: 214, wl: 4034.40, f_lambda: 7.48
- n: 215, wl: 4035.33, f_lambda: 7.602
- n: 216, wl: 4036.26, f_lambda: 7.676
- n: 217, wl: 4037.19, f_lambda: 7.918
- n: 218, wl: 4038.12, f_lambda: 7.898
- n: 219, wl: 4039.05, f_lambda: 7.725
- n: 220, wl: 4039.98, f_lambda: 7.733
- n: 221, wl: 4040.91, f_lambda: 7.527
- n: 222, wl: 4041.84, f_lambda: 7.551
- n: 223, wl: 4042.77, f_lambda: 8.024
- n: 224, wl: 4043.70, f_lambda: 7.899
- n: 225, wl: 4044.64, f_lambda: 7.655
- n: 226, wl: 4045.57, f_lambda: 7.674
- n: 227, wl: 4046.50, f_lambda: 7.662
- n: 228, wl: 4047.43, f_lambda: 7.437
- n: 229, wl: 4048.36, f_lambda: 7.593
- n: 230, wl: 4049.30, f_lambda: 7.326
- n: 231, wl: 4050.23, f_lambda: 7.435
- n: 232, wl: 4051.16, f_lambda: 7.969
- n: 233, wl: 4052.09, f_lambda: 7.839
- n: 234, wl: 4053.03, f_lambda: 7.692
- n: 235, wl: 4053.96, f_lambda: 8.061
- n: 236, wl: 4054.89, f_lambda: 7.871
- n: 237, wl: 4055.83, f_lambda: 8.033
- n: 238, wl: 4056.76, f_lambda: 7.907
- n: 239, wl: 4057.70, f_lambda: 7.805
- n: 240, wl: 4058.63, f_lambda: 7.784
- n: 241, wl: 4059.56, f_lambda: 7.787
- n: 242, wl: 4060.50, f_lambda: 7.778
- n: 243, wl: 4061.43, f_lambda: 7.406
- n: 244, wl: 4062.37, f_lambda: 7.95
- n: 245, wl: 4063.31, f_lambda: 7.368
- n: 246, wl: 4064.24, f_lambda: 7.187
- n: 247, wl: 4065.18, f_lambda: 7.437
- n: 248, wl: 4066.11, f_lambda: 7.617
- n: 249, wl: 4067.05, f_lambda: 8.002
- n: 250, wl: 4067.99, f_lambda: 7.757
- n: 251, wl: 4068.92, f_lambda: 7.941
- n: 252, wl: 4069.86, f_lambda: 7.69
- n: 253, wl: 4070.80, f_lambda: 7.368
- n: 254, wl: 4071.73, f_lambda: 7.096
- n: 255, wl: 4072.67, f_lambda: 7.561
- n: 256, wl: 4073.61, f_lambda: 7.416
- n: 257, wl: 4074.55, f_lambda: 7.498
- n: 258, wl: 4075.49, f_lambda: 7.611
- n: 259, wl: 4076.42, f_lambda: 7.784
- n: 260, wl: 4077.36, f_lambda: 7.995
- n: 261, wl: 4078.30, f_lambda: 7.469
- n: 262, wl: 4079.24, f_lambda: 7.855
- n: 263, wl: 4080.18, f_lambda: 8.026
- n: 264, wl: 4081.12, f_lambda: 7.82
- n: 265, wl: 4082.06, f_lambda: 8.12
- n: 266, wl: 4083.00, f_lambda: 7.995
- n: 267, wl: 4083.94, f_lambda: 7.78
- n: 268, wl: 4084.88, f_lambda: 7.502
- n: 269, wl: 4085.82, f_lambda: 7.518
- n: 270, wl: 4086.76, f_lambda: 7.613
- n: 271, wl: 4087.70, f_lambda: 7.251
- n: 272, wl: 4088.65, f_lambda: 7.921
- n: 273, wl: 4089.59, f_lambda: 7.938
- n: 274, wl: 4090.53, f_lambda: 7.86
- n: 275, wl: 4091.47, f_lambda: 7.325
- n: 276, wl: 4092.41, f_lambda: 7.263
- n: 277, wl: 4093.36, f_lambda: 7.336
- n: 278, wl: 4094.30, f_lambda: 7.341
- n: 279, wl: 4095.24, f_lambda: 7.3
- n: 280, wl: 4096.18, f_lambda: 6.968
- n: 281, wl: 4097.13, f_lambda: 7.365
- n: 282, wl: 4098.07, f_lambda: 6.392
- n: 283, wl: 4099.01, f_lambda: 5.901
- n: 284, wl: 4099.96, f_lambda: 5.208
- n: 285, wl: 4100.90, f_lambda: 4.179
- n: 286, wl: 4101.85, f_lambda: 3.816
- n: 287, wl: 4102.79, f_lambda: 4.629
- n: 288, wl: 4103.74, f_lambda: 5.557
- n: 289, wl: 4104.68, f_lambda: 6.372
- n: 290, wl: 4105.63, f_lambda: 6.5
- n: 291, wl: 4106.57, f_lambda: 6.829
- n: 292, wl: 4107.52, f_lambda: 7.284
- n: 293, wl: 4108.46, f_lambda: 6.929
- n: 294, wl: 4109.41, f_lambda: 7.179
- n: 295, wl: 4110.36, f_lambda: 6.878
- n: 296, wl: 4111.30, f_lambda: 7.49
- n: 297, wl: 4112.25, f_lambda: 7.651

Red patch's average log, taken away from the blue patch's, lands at -0.13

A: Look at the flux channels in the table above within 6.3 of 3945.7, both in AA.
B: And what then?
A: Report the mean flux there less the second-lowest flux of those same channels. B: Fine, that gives 0.2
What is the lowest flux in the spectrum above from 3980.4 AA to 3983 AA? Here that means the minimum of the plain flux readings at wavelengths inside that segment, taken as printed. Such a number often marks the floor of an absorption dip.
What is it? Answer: 7.39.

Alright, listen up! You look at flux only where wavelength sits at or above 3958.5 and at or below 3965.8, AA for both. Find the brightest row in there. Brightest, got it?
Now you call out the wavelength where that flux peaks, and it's 3958.94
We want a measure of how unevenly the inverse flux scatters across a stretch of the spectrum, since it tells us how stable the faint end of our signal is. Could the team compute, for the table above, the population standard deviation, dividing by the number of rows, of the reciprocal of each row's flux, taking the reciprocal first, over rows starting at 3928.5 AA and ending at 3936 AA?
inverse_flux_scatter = 0.11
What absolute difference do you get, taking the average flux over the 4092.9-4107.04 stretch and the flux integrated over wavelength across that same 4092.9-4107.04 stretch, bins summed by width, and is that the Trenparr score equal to 80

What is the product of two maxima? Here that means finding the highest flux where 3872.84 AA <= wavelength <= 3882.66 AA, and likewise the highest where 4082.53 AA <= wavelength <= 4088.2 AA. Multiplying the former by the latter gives 66.5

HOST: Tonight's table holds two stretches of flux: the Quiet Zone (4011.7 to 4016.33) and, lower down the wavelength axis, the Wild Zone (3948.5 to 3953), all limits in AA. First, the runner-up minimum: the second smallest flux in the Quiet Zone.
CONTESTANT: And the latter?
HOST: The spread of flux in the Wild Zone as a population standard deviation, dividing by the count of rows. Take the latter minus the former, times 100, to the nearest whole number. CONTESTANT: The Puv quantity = -782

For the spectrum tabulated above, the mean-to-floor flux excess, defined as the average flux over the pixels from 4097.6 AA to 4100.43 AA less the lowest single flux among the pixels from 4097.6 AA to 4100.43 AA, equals 0.63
